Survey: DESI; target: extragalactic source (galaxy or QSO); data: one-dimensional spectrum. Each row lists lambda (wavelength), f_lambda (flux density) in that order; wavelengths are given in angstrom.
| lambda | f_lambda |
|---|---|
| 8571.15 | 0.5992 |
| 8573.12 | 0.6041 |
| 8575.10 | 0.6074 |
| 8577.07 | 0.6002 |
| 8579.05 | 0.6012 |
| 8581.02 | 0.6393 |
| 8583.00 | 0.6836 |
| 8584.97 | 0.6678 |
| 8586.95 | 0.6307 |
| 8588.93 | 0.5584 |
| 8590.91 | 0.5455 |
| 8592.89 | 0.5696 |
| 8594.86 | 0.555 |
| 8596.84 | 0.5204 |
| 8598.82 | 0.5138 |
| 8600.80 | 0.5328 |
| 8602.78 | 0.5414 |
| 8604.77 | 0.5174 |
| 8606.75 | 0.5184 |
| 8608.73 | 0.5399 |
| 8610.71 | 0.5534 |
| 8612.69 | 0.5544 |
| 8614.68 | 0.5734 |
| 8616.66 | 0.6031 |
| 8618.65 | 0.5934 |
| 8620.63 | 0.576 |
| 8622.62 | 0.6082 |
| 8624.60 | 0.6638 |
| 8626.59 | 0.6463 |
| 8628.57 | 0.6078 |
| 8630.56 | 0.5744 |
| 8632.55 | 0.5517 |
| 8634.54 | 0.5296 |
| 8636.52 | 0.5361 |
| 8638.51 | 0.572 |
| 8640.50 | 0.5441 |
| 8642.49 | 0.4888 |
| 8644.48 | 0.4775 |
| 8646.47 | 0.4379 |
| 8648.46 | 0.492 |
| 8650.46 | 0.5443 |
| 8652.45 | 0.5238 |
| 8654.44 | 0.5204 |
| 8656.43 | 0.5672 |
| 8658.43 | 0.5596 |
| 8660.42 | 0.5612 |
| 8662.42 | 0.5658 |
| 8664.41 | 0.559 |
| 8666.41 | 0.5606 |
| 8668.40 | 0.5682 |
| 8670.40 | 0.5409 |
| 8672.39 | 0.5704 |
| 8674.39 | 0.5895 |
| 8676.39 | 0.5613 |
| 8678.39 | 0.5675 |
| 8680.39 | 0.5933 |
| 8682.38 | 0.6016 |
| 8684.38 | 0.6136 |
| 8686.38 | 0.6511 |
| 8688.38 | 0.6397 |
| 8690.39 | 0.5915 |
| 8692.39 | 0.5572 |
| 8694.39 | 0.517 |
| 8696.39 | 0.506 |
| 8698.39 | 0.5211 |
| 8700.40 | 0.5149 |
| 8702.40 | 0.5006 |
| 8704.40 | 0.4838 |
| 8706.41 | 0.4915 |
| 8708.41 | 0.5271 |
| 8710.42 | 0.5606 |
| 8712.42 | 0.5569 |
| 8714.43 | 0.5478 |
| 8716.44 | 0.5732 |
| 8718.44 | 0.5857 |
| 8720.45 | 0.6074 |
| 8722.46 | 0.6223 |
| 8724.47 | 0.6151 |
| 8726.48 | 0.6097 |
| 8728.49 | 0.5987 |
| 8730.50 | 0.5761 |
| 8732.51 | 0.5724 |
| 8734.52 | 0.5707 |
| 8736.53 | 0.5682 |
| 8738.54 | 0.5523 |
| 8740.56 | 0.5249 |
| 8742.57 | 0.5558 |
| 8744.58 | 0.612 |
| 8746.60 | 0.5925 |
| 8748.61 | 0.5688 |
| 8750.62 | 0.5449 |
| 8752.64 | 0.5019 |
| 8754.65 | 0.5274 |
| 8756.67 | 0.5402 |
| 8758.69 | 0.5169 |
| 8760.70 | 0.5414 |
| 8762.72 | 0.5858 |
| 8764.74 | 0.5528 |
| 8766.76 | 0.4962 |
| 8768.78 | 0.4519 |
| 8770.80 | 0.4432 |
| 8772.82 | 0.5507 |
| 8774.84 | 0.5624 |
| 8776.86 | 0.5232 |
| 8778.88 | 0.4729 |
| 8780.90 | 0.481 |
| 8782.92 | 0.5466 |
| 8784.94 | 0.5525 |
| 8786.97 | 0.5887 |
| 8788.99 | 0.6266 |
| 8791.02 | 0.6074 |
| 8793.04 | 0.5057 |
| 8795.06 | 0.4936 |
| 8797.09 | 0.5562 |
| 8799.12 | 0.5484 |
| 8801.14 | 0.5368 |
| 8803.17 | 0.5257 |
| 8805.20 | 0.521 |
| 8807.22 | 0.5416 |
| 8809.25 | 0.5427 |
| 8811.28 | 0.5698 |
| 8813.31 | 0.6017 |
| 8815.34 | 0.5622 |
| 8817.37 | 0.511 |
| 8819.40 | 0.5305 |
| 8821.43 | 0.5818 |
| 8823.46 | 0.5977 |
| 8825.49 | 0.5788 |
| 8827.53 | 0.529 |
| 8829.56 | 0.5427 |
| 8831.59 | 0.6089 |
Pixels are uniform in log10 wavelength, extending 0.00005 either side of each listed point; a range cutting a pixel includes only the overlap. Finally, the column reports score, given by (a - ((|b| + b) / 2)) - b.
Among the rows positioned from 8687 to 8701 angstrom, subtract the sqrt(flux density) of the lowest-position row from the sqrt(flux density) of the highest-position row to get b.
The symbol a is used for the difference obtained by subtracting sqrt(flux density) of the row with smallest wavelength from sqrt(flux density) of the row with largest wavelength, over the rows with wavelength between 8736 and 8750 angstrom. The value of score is 0.08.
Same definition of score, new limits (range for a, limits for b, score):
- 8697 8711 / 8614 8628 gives -0.07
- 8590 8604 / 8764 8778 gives 0.02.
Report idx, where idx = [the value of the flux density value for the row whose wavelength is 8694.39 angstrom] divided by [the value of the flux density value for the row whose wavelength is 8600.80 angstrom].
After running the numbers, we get 0.97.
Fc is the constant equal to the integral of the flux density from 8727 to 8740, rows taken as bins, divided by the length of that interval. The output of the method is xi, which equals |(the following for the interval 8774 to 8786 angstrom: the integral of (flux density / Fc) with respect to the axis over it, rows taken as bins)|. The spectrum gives 11.0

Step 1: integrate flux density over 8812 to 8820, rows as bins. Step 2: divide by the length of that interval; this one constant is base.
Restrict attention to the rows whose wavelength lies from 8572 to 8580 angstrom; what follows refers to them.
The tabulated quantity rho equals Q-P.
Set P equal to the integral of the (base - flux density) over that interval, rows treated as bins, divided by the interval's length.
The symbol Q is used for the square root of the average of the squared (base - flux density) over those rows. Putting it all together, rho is 0.10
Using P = -0.050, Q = 0.050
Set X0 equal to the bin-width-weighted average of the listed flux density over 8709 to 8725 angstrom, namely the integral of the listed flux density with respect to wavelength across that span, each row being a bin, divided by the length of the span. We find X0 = 0.581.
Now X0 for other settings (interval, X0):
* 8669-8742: 0.566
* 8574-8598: 0.598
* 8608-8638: 0.581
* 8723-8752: 0.576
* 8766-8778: 0.504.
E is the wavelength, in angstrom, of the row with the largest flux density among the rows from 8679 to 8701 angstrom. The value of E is 8686.38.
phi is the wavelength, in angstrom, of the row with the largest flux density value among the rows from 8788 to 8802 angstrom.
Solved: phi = 8788.99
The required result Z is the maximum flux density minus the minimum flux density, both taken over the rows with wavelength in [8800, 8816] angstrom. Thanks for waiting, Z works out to 0.08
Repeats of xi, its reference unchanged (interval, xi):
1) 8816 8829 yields 12.6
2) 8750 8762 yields 11.1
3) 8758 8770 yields 11.0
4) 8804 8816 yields 11.6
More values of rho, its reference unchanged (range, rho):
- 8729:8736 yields 0.04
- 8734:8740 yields 0.02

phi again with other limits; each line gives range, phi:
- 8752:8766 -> 8762.72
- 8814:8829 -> 8823.46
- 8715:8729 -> 8722.46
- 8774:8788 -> 8786.97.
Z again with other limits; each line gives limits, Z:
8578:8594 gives 0.14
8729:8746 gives 0.09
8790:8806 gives 0.11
